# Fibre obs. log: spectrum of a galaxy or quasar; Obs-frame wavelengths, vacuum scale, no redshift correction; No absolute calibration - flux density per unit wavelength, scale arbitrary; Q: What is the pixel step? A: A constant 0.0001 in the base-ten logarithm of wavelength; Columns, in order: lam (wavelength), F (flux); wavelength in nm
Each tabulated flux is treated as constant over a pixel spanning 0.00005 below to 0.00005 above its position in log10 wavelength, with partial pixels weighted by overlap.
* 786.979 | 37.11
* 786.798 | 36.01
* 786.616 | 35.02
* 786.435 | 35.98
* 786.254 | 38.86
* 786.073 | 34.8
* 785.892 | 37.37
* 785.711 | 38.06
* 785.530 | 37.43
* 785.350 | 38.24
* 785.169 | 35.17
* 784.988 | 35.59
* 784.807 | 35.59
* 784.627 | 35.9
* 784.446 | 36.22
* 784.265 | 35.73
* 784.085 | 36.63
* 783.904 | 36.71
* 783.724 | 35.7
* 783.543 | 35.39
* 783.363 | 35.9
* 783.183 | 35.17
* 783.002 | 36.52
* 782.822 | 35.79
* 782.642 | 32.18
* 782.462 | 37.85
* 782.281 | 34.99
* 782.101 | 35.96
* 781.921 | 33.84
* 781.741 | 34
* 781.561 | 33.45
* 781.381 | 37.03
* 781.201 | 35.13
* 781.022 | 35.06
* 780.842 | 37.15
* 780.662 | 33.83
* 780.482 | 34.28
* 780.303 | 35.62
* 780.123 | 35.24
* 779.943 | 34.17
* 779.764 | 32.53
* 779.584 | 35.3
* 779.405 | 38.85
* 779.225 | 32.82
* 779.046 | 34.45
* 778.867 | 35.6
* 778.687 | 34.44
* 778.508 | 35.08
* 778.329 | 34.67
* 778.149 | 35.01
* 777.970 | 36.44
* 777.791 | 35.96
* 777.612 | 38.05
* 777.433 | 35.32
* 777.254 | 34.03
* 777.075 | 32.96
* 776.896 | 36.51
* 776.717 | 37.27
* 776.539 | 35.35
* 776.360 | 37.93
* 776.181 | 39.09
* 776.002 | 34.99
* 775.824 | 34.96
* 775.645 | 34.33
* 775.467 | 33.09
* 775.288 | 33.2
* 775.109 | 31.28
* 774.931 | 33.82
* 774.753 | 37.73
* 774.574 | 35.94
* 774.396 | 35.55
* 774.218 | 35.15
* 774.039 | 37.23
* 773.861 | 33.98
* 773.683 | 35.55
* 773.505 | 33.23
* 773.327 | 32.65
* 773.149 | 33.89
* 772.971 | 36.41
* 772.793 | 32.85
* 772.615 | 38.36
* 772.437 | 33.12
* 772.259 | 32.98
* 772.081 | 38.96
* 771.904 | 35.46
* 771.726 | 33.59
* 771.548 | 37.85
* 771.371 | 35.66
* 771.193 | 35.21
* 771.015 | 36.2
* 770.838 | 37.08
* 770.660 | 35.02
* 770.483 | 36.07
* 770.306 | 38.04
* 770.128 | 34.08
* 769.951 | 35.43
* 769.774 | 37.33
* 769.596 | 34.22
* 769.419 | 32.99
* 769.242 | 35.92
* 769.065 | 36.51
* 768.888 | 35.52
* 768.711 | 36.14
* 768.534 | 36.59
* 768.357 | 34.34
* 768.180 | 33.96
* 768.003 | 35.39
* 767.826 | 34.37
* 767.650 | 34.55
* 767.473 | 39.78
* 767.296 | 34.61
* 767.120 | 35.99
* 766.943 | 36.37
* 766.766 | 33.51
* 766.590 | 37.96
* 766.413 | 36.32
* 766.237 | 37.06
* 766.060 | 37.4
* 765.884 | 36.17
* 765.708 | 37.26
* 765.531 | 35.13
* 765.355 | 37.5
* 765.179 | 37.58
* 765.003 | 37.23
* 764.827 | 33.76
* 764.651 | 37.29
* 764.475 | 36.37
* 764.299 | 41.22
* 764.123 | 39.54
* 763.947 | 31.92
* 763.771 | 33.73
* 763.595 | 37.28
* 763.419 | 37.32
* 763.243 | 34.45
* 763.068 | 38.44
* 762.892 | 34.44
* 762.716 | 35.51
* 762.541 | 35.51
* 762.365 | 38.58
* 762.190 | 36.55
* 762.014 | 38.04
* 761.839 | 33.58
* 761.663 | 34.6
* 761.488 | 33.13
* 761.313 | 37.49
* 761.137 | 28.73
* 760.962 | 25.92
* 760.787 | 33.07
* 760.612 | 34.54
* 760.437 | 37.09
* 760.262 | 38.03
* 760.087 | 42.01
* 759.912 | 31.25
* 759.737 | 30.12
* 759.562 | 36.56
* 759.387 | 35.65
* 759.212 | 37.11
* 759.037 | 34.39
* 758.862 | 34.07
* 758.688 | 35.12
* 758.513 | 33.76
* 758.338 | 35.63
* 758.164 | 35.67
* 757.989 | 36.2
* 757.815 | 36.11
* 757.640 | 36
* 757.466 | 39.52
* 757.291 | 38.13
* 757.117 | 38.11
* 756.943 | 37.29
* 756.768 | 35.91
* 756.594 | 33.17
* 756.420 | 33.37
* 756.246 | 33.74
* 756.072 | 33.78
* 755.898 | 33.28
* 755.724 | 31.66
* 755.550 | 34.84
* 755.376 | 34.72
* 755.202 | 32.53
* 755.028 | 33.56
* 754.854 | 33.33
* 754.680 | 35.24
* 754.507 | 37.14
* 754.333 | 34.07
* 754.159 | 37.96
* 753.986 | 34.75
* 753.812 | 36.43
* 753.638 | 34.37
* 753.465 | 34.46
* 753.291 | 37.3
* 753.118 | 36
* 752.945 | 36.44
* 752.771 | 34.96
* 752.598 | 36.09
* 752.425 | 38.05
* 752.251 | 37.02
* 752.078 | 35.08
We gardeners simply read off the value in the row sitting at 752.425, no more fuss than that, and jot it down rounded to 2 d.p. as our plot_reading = 38.05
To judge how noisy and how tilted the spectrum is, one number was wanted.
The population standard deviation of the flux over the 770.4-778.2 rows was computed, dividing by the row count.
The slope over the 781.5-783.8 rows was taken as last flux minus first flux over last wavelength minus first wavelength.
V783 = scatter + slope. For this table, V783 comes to 3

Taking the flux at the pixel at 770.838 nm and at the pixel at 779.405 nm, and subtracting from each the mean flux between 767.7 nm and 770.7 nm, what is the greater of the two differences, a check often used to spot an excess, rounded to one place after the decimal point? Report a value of 3.4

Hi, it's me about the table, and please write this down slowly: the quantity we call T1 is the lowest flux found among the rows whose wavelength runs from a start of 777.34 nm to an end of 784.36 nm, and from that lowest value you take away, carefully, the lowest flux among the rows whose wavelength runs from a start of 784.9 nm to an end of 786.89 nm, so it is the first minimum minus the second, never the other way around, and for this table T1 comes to -2.6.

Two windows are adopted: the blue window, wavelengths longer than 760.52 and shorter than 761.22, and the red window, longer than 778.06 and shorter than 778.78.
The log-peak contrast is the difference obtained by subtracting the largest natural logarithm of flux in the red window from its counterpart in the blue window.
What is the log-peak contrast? -0.016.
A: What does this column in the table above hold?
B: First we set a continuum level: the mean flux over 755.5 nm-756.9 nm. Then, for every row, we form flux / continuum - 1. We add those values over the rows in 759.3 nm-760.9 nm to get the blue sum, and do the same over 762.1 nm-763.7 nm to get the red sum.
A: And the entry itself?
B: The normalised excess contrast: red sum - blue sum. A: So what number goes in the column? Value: 0.3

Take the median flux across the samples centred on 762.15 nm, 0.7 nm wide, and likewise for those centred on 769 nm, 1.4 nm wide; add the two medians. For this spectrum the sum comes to 73.0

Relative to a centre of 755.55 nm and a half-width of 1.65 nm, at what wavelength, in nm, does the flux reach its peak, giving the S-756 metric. 757.117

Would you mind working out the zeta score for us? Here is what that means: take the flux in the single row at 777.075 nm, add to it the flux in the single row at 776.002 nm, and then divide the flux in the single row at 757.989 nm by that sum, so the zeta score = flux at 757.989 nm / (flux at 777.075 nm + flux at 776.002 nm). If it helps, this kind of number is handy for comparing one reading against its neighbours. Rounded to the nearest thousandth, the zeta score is 0.533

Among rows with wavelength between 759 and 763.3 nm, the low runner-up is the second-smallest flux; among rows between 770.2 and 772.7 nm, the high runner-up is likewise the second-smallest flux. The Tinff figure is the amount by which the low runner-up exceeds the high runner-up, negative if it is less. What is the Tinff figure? -4.4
